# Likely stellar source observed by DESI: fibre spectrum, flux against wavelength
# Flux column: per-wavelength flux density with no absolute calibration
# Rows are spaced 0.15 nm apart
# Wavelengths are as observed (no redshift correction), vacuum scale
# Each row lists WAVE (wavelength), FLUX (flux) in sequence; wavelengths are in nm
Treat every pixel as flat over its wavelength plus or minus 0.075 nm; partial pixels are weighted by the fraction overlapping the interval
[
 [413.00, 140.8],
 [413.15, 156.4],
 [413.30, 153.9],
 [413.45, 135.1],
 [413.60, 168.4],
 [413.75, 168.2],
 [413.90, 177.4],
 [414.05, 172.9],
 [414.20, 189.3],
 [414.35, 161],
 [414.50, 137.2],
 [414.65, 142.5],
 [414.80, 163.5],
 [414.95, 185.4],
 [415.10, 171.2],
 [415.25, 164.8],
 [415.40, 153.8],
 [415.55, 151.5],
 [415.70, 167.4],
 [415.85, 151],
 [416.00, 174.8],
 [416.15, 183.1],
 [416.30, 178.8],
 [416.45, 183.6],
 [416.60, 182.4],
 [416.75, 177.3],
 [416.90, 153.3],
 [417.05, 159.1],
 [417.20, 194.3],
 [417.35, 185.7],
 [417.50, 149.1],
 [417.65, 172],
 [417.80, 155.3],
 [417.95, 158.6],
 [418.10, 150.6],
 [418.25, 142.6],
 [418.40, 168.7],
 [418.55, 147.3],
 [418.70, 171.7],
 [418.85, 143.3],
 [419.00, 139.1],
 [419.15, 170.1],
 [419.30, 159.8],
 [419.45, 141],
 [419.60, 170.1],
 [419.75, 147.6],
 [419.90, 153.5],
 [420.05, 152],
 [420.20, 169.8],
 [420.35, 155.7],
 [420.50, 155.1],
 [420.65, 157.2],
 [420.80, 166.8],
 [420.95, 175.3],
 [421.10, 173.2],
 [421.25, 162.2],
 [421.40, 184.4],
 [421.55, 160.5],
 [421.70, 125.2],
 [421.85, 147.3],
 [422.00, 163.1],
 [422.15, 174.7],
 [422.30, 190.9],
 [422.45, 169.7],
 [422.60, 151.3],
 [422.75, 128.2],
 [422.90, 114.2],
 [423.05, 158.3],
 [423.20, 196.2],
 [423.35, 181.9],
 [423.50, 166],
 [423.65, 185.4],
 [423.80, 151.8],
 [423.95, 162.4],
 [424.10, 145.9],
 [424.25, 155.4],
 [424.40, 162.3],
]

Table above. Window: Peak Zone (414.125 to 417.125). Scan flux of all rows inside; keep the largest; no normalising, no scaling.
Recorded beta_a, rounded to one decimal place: 189.3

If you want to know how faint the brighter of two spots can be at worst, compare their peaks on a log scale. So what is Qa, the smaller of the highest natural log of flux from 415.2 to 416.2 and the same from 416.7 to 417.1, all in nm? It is 5.18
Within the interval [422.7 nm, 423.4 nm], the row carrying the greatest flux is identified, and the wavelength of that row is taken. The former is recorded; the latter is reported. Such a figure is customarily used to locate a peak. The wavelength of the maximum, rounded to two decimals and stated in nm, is 423.20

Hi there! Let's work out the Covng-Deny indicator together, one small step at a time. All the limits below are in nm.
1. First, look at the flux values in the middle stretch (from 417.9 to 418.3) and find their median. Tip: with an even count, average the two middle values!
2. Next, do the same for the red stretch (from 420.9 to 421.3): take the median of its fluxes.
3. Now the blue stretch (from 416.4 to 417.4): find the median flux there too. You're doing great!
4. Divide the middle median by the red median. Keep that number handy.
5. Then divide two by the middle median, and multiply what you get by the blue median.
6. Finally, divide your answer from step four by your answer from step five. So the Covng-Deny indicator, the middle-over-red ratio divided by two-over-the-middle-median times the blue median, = 0.36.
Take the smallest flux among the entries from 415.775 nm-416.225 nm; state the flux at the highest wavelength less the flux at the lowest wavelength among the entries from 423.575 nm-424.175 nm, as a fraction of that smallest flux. -0.26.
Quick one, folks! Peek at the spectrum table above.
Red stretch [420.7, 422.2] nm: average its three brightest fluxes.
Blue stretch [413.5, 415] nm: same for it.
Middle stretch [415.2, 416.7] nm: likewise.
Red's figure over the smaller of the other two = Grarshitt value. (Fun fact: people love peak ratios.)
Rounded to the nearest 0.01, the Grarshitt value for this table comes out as 0.97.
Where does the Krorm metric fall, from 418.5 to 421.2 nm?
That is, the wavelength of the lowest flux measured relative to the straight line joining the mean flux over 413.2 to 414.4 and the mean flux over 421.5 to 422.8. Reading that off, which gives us 419.00 nm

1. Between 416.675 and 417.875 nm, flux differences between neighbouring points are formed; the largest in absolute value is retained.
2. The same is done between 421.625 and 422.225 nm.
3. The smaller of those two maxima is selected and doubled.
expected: 44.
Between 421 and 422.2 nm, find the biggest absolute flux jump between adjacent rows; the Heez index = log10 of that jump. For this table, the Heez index 1.55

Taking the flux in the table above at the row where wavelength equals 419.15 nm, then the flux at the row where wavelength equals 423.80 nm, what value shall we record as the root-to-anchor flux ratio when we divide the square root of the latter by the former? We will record 0.072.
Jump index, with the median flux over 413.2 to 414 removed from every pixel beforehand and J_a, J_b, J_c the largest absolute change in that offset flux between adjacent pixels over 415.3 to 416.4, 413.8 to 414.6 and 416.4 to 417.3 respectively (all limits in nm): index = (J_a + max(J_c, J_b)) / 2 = 29.5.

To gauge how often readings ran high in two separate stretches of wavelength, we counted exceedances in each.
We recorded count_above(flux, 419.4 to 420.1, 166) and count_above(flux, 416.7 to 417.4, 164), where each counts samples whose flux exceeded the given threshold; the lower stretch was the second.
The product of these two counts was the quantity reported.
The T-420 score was 3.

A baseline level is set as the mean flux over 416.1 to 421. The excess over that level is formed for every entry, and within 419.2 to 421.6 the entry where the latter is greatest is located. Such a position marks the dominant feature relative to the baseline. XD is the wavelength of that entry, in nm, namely 421.40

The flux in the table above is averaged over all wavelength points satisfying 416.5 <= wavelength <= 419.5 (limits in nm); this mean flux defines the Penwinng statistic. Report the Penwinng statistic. 161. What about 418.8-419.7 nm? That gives 154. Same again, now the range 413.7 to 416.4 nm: 166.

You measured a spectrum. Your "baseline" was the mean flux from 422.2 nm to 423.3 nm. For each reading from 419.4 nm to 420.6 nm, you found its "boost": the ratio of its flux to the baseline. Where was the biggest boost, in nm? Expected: 419.60 nm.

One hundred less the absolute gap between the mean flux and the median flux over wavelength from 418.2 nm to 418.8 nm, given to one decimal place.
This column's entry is 99.6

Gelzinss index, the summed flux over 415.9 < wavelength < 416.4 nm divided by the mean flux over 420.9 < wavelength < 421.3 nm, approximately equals 3.15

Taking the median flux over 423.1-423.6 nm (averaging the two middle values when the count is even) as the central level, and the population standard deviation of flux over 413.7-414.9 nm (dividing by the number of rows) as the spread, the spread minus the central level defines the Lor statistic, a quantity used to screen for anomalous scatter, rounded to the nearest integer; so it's -166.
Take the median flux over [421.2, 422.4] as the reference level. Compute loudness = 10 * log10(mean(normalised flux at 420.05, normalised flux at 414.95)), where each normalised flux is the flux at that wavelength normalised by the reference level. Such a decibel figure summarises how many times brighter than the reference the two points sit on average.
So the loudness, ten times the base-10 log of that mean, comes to 0.16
